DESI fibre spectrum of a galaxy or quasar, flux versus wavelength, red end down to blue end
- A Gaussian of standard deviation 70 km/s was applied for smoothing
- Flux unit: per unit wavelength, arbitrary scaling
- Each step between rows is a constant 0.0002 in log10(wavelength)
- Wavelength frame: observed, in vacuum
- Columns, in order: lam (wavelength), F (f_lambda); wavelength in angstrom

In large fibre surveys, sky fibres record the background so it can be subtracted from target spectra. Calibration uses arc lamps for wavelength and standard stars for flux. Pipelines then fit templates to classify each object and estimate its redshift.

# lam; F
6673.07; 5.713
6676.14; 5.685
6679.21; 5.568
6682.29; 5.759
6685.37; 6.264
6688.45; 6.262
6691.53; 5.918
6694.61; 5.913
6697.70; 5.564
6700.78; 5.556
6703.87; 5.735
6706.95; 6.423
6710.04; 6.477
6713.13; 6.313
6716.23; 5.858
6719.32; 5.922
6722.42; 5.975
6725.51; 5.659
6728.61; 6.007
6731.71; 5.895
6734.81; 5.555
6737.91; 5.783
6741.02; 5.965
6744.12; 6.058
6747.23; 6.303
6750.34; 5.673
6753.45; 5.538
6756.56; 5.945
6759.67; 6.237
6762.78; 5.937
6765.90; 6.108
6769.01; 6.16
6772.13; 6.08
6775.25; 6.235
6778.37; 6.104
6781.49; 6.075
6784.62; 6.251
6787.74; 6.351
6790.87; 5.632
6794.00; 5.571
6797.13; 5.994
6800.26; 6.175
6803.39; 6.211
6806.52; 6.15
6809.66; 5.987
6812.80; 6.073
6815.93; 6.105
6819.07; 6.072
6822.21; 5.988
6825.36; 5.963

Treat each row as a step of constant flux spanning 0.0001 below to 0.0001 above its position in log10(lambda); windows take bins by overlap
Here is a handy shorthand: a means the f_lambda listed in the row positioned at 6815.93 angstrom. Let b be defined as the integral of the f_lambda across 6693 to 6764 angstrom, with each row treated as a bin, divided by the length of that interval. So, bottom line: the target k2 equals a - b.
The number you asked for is 0.18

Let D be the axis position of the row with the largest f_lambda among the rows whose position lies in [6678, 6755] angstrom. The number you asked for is 6710.04 angstrom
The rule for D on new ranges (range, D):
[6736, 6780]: 6747.23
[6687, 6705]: 6688.45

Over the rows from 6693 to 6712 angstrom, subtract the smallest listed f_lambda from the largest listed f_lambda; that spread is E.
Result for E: 0.9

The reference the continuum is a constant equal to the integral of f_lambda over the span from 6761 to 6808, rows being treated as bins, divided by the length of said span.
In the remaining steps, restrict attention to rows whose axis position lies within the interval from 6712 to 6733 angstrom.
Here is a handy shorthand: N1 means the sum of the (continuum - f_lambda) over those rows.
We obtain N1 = 0.9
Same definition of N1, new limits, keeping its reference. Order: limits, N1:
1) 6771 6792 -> -0.2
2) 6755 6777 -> -0.2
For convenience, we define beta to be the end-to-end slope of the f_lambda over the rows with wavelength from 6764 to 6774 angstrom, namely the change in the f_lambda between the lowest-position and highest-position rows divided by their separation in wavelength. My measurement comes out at -0.004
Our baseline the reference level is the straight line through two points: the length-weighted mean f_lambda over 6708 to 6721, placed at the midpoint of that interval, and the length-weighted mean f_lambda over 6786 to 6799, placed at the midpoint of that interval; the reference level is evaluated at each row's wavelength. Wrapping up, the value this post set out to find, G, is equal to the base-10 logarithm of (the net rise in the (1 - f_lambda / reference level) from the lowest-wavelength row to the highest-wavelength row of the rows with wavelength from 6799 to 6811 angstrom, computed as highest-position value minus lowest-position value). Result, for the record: -1.57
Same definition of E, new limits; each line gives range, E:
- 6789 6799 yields 0.4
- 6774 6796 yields 0.8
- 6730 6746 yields 0.5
